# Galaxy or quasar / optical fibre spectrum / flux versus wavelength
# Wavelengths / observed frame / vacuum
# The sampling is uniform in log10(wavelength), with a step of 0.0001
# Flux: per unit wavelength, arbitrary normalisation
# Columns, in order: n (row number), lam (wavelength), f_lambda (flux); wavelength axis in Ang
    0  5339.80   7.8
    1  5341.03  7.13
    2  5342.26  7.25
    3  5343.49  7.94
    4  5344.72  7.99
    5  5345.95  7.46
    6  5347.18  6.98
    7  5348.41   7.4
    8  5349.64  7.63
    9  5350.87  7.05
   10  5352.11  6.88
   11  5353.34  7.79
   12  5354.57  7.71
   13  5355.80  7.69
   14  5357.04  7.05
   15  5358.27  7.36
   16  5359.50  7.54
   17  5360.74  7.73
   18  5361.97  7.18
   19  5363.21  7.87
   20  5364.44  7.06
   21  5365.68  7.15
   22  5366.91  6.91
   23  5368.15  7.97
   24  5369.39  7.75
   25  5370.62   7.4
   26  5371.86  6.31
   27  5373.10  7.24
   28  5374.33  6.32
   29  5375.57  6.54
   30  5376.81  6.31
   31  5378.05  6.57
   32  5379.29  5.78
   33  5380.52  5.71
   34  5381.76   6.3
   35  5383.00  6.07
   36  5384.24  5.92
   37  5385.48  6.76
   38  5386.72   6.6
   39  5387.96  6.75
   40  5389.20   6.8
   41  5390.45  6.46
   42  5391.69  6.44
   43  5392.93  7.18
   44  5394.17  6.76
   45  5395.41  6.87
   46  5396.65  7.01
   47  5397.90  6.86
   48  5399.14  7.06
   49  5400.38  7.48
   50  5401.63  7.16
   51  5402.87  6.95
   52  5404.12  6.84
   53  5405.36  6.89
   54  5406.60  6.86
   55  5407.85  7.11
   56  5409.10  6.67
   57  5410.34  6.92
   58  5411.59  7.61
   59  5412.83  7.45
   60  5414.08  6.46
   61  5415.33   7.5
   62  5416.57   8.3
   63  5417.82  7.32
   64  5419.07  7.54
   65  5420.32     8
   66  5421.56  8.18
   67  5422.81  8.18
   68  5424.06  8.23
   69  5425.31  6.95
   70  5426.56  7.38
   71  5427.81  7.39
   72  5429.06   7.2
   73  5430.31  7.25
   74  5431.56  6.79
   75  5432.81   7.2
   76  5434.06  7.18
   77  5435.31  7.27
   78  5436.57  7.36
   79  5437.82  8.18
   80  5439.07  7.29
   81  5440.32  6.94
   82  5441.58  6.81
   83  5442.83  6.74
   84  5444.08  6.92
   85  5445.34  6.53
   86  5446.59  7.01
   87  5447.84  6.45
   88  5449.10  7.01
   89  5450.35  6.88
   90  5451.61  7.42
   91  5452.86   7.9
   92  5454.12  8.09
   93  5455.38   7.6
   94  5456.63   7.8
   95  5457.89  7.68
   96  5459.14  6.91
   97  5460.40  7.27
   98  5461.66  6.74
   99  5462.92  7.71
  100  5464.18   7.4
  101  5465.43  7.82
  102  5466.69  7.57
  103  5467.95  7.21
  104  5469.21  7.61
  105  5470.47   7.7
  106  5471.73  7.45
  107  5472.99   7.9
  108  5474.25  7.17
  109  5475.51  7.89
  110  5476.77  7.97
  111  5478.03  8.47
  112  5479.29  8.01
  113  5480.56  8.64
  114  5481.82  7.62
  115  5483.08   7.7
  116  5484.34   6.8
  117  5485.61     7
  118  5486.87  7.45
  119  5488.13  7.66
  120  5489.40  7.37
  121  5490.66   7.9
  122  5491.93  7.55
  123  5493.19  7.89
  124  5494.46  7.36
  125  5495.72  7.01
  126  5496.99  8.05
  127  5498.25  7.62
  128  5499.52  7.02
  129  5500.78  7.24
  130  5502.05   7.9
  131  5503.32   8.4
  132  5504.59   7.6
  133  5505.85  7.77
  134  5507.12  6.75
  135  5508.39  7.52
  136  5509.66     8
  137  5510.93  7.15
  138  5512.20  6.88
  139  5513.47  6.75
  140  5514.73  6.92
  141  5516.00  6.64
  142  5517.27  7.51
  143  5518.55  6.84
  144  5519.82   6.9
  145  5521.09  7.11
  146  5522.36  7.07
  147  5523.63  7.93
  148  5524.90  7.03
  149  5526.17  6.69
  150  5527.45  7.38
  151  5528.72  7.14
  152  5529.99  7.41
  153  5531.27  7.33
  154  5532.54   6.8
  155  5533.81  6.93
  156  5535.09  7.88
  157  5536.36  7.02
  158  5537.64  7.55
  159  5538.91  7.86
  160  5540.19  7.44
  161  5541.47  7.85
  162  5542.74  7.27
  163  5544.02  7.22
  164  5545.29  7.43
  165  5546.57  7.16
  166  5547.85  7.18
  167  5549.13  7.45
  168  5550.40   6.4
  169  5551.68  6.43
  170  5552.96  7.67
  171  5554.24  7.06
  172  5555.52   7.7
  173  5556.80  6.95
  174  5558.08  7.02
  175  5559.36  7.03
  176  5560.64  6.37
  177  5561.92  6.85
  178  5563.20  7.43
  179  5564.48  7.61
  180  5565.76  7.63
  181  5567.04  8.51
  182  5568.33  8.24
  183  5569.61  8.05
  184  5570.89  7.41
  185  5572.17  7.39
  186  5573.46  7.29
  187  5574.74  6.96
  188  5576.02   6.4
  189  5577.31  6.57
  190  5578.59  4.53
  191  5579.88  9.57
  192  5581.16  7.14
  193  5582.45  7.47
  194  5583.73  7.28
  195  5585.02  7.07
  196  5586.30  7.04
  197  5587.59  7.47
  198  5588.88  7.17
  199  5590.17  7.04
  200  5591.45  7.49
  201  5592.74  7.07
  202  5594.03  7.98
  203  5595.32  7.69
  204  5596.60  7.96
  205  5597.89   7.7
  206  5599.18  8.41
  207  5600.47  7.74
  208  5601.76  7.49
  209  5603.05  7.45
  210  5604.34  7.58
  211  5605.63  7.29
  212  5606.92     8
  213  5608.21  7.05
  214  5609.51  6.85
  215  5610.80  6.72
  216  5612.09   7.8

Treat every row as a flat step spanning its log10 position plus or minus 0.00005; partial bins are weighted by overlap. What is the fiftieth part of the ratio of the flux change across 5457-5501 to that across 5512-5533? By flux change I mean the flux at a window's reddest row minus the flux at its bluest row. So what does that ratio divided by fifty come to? 0.11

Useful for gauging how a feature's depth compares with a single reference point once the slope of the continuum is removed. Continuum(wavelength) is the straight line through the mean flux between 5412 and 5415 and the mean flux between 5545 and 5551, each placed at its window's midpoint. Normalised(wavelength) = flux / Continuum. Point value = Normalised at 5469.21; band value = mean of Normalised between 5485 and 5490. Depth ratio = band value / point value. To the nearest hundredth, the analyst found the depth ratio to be 0.97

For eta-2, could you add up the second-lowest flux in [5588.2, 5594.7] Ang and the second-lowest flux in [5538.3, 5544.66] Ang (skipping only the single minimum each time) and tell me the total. 14.3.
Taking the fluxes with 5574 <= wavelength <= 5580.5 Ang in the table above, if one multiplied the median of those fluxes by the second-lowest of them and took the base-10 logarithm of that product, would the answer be 1.62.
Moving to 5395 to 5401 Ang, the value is 1.68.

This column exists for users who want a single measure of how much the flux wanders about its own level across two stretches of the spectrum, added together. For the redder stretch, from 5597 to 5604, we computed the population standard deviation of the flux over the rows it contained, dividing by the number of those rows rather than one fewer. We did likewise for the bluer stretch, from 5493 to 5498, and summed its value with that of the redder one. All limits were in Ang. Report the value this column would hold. 0.76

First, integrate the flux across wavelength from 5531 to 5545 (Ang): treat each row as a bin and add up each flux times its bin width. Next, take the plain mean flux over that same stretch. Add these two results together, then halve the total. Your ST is 55.4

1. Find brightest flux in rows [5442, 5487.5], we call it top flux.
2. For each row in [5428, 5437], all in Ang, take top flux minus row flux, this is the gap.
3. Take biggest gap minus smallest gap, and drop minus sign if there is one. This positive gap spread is 0.57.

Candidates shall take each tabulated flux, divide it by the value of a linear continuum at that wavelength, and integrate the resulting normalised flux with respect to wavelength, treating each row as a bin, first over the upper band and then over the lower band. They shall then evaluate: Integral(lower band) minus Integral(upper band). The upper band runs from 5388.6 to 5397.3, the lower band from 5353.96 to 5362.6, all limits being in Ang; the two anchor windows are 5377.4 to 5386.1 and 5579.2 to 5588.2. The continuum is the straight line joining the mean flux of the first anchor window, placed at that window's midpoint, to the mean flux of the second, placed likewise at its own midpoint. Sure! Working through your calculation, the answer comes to 1.3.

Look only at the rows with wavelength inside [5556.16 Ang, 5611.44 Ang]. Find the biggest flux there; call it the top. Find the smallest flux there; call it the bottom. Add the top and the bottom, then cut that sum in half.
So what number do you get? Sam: 7.05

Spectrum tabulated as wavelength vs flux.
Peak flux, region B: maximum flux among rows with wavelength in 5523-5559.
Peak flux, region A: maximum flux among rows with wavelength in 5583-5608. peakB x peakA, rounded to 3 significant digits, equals 66.7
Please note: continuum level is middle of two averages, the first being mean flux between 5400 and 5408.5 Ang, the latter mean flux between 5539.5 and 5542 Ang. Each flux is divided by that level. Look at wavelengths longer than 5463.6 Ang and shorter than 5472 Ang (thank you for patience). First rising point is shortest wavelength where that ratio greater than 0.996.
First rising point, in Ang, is 5464.18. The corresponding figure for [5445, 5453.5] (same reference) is 5451.61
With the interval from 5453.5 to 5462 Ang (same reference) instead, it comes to 5454.12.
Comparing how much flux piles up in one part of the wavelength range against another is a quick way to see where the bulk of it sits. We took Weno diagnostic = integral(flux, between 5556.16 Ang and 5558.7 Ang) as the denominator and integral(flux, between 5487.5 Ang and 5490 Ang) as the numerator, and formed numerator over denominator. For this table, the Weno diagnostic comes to 1.06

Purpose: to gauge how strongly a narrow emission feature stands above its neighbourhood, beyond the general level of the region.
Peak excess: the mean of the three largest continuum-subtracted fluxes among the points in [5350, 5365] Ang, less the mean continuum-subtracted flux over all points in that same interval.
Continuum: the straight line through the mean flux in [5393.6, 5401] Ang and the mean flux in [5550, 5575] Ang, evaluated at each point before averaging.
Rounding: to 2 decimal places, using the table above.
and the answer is 0.38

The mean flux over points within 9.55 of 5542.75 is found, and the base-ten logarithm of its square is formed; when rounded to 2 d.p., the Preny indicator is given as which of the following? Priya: 1.72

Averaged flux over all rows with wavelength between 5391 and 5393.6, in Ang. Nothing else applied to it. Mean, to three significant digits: 6.81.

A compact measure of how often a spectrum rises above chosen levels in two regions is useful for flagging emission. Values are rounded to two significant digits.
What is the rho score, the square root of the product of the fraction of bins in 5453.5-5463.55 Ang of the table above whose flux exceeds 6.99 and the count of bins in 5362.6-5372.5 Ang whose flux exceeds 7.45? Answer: 1.5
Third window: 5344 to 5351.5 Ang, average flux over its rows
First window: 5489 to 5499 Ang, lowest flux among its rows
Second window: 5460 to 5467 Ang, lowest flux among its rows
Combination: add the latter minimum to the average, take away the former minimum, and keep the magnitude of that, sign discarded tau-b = 7.15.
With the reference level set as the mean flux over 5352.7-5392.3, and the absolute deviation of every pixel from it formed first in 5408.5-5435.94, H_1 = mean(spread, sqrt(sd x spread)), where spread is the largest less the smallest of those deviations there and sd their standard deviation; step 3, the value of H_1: 1.07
